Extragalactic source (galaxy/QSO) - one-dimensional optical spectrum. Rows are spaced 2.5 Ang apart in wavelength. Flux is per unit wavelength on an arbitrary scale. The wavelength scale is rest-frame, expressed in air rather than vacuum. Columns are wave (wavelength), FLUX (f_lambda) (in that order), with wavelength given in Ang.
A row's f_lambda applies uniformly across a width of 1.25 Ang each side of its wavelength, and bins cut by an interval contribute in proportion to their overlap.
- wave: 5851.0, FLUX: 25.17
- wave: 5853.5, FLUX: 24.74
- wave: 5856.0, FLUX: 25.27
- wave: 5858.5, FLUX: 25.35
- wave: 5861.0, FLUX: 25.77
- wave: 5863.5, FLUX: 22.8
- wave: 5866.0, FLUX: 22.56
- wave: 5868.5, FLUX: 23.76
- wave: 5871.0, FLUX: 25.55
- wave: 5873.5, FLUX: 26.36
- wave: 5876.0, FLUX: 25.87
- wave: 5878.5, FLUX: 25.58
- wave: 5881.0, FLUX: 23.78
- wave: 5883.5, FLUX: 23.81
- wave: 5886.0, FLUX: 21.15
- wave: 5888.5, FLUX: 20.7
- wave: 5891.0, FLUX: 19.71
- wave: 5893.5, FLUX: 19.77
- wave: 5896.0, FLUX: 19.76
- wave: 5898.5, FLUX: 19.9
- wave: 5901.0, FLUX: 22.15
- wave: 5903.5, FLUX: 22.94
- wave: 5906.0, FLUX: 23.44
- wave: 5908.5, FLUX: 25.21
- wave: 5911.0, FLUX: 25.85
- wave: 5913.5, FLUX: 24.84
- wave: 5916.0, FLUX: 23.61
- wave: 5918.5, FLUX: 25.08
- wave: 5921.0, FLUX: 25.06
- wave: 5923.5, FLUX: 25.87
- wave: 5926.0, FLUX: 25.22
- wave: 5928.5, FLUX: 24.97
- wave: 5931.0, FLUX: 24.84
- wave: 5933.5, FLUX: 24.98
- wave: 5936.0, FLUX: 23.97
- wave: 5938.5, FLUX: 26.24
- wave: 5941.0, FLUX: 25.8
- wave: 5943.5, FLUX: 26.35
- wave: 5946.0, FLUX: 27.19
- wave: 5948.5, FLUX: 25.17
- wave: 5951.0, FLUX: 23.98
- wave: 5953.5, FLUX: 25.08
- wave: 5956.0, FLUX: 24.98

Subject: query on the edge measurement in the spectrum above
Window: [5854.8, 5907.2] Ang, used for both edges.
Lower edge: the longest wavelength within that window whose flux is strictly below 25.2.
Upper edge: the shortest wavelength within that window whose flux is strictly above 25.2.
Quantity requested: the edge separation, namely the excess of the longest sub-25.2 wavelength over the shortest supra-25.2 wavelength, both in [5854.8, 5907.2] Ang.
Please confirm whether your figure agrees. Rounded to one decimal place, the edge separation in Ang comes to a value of 50.0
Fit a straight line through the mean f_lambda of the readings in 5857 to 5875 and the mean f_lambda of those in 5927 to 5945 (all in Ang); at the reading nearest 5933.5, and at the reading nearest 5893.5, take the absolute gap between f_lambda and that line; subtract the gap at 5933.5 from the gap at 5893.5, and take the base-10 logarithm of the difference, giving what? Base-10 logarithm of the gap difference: 0.68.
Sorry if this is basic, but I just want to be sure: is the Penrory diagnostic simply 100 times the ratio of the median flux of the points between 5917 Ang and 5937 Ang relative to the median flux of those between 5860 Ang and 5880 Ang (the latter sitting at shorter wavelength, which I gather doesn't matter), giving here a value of 98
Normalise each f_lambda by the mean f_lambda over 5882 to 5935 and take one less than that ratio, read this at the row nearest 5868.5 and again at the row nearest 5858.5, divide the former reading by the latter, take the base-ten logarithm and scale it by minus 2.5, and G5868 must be 1.6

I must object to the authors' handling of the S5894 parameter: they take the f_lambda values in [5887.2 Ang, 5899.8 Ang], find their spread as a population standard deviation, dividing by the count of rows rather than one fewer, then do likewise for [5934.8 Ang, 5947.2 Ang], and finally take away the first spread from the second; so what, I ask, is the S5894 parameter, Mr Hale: 0.7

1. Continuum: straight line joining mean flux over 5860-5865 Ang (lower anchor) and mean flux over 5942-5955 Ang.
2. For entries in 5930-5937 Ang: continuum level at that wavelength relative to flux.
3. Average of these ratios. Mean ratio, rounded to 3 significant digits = 1.03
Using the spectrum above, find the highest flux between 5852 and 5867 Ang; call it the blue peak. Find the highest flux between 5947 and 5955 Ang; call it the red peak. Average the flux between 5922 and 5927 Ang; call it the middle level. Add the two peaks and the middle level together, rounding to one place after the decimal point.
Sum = 76.5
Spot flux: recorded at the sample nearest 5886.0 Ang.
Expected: 21.15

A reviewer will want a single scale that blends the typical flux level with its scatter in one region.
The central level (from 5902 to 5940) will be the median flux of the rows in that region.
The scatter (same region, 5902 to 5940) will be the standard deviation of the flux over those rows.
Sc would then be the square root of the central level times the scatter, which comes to 4.8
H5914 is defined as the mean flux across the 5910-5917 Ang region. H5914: 24.8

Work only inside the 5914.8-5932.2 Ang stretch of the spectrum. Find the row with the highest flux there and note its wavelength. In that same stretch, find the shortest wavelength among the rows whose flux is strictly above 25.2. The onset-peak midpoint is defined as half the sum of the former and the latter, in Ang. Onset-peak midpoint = 5923.5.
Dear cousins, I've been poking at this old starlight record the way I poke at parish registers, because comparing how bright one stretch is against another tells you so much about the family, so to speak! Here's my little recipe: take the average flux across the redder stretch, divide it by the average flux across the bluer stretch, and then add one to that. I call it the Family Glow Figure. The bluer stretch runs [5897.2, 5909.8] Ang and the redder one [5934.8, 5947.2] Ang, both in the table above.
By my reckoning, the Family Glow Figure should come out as 2.14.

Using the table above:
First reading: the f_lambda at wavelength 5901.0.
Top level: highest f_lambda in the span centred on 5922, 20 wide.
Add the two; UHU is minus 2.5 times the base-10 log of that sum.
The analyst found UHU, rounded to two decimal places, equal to -4.20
